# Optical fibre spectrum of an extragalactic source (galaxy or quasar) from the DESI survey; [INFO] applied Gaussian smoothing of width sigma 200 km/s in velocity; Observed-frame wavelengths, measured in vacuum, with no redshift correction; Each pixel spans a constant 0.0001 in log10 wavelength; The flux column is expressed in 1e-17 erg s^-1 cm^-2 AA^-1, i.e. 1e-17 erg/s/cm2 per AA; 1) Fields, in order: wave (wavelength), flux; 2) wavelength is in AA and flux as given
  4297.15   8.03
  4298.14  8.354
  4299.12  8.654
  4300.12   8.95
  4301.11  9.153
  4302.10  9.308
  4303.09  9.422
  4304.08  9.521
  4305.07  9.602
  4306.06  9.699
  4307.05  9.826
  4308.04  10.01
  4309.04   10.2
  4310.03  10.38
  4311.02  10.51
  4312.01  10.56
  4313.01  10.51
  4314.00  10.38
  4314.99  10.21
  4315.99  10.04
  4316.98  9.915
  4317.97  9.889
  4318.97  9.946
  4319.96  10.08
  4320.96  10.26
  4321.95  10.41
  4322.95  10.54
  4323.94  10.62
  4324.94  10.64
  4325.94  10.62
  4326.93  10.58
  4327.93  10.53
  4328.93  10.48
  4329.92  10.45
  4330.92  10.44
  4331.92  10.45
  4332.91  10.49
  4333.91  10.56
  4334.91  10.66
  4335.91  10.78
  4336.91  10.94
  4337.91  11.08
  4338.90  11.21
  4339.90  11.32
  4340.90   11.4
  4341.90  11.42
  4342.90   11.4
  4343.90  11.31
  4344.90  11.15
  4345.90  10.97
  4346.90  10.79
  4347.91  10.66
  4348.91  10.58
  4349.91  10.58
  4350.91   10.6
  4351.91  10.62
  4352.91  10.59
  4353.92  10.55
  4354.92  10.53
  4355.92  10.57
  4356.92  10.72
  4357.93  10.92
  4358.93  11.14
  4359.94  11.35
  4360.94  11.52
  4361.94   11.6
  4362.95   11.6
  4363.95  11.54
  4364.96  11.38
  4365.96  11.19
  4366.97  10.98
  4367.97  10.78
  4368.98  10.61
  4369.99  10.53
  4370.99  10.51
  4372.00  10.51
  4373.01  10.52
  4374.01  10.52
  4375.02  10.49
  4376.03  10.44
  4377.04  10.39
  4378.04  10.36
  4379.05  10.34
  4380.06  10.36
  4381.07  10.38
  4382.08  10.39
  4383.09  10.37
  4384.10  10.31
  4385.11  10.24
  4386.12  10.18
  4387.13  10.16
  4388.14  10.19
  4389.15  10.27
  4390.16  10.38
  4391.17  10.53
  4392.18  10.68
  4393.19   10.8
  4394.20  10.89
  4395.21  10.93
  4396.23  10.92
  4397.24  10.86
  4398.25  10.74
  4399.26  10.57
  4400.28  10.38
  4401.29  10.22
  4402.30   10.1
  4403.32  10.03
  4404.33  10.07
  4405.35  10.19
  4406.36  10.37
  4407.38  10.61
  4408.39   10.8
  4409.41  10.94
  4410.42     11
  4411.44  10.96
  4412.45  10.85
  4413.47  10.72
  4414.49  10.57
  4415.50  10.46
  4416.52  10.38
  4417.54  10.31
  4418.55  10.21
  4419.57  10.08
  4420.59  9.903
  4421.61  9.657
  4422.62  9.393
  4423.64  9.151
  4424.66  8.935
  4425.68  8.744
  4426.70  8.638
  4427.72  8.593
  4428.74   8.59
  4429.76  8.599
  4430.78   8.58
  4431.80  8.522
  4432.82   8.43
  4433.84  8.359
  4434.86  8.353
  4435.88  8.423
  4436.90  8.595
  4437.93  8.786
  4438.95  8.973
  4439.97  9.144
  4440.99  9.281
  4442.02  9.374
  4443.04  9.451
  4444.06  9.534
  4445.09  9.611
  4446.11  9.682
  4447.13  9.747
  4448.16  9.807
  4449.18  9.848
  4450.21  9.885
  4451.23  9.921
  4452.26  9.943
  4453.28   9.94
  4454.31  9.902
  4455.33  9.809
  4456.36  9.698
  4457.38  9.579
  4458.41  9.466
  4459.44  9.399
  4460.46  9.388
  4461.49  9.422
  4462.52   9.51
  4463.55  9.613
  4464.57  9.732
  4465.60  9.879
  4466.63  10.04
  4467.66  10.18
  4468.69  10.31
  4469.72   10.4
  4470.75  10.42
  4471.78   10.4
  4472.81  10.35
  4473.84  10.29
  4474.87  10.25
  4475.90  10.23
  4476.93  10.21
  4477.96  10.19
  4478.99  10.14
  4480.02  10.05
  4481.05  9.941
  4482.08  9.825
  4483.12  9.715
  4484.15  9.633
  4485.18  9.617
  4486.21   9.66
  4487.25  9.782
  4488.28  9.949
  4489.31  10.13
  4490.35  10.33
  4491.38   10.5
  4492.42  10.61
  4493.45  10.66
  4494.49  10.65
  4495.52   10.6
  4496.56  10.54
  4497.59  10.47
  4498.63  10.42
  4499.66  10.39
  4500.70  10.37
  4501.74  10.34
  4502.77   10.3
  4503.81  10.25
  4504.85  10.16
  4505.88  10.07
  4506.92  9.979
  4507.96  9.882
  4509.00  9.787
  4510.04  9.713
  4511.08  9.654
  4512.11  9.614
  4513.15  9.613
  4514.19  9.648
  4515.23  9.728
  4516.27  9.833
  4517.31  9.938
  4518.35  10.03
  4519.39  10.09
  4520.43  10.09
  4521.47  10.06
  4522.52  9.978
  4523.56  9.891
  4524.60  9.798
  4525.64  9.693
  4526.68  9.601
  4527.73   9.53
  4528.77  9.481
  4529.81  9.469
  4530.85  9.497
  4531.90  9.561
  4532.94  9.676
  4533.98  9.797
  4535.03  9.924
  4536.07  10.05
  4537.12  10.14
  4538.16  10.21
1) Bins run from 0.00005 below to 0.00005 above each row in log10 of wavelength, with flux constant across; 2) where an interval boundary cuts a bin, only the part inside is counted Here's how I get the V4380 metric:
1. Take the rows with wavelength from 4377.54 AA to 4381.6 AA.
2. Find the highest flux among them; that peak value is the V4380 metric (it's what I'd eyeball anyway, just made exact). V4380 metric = 10.38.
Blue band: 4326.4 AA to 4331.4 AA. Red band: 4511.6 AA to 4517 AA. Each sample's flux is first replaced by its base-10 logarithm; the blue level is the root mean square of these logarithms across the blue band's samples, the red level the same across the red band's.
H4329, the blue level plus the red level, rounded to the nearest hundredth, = 2.01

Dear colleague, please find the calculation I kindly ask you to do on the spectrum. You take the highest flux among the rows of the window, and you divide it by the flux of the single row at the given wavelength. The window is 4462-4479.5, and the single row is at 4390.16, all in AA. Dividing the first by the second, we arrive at 1.00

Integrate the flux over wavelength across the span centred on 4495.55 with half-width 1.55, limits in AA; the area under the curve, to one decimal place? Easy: 32.9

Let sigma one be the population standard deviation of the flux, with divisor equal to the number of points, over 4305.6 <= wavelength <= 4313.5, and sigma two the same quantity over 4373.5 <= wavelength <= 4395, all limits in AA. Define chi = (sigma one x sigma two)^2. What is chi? 0.003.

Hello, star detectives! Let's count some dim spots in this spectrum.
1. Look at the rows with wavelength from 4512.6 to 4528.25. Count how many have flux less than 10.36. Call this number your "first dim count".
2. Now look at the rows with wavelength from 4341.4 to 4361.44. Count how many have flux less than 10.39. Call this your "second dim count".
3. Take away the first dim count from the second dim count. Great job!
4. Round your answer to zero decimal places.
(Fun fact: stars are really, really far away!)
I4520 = -15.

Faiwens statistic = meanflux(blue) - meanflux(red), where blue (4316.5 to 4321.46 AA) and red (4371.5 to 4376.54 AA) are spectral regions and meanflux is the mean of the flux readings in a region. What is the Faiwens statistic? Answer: -0.5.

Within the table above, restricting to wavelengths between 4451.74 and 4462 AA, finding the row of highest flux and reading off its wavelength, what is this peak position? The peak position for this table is 4452.26 AA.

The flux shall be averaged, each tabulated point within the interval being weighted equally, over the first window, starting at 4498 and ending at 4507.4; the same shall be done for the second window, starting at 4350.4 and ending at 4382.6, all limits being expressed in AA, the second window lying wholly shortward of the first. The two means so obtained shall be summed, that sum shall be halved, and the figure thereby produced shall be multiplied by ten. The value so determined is 105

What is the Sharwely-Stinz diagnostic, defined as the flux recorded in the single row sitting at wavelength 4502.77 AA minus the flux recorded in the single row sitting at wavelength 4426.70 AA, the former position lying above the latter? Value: 1.7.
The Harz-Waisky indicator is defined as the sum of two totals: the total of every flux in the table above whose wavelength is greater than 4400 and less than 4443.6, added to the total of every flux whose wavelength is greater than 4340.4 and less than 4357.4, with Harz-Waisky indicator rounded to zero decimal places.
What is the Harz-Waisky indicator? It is 598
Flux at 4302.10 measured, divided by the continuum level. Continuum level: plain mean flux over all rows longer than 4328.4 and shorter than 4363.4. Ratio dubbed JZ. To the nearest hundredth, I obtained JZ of 0.85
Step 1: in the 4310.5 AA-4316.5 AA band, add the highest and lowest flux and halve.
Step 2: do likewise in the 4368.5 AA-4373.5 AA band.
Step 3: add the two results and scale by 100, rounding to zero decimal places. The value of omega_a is 2086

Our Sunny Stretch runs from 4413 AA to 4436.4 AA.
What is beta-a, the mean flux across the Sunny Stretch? 9.3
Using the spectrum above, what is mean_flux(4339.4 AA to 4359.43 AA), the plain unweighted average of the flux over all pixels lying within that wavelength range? 10.9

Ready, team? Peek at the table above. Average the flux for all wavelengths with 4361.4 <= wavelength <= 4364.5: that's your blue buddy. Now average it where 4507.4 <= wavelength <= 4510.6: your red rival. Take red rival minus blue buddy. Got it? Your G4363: -1.8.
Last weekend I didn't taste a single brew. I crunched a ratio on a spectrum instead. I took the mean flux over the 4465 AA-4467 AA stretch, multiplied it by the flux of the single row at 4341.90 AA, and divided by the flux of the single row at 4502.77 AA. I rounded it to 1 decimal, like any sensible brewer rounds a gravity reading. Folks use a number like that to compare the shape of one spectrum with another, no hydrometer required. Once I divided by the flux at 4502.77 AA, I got 11.0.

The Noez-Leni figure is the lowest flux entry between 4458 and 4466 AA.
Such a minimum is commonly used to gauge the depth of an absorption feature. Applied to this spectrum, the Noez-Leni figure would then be 9.388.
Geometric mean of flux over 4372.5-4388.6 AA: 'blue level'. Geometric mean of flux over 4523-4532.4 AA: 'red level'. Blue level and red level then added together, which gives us 20.0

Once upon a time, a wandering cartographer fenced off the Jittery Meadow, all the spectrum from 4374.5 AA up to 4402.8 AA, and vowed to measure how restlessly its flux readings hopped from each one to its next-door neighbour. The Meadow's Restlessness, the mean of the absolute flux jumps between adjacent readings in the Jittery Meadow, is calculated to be 0.075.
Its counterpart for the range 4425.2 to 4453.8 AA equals 0.074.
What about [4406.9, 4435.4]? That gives 0.113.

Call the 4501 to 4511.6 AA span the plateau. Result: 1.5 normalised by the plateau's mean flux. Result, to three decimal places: 0.150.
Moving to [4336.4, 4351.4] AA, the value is 0.136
